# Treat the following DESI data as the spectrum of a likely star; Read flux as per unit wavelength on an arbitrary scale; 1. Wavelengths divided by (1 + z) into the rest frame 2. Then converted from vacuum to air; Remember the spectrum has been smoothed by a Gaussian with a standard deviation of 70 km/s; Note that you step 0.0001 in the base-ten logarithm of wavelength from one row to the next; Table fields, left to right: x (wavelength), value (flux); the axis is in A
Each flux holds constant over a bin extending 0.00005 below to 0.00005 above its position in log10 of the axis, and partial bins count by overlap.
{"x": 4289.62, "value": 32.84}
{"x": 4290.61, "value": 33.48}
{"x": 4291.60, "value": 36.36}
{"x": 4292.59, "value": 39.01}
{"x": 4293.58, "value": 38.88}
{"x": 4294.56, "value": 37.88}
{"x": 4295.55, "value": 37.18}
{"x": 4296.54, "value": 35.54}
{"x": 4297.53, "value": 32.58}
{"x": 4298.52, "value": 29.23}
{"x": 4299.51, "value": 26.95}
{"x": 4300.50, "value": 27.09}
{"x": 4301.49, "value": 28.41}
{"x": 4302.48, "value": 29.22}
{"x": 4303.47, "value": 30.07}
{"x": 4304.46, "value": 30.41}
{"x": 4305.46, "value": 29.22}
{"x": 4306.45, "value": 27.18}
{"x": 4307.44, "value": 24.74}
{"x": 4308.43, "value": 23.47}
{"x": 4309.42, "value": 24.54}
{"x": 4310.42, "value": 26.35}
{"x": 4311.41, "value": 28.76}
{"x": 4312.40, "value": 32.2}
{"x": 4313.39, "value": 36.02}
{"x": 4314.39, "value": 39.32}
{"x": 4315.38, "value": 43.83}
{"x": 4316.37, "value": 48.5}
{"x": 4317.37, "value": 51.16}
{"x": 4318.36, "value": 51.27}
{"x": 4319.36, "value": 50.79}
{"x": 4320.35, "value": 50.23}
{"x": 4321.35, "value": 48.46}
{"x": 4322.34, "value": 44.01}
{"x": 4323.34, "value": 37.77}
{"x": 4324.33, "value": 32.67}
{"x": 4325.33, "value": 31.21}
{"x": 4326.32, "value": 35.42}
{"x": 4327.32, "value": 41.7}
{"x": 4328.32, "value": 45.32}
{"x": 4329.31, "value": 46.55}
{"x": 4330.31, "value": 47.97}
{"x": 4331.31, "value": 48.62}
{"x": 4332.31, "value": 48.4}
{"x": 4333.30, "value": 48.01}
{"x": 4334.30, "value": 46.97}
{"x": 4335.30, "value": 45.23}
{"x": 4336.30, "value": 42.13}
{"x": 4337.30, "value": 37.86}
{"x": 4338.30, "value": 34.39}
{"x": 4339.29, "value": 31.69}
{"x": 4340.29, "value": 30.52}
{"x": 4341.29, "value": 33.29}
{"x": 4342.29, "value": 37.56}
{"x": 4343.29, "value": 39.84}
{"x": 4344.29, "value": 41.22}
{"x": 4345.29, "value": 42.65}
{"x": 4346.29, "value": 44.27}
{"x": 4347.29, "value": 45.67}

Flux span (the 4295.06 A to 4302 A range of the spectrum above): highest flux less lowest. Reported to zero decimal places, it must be 10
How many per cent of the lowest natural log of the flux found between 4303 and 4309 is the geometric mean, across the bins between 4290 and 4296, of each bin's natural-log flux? 114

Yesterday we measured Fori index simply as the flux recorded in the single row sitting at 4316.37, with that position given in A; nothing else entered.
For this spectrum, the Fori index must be 48.5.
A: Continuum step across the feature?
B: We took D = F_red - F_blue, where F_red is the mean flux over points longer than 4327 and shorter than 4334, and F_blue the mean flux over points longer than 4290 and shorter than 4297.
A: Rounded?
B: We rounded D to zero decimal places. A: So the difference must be 10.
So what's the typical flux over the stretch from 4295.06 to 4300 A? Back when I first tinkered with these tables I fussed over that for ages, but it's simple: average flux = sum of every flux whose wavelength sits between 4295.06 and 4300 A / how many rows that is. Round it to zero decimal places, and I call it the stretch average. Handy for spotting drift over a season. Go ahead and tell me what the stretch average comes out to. 32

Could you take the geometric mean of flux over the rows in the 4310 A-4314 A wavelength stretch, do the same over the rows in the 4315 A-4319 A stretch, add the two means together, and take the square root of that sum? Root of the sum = 8.90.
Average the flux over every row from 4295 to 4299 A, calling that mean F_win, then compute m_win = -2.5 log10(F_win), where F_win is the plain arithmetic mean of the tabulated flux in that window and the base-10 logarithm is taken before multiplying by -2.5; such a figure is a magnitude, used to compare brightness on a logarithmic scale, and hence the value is -3.8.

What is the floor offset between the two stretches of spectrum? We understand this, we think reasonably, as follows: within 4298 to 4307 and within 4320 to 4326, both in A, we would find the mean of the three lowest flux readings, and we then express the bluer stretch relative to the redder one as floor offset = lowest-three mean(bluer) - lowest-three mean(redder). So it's -6.8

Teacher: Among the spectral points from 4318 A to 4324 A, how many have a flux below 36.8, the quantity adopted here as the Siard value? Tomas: 0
